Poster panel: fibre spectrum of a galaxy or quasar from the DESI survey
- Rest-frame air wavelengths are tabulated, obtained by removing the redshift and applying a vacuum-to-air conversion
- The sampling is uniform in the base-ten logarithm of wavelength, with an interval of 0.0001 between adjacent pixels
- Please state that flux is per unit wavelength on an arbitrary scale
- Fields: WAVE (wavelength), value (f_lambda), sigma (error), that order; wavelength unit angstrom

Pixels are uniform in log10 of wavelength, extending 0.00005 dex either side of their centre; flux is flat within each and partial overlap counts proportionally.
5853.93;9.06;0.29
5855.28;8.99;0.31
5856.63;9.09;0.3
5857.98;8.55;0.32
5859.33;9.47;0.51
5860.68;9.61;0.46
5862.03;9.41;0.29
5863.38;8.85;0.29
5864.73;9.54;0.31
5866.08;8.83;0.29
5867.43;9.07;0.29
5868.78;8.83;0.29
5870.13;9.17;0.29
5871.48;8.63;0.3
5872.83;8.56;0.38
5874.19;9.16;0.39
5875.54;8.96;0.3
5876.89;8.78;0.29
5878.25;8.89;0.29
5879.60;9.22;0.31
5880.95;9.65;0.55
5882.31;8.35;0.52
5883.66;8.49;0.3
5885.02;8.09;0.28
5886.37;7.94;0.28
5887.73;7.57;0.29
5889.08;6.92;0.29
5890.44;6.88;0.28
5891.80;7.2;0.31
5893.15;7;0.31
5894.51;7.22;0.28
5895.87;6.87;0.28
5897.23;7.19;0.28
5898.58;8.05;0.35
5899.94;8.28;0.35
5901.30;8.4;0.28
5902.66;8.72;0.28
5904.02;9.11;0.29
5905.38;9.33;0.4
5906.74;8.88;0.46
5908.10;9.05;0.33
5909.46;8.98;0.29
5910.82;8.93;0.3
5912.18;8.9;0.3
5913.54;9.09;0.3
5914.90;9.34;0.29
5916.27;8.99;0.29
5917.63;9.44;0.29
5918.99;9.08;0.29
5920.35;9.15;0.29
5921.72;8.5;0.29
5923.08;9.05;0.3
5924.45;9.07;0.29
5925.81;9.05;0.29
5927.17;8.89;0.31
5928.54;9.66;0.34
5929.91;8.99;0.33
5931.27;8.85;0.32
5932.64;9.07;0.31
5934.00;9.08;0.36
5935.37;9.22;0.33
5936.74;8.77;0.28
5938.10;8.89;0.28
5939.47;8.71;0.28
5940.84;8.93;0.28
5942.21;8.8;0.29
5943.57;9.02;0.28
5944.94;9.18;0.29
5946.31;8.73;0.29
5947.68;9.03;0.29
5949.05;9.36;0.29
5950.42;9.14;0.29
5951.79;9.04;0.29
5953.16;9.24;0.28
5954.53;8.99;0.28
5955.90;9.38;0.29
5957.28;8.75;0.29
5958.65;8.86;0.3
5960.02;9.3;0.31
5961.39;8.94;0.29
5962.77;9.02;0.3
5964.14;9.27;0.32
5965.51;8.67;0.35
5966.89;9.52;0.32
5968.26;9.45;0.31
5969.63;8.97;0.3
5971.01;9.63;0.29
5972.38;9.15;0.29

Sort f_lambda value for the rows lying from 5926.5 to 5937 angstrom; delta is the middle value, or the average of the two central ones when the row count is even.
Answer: 9.03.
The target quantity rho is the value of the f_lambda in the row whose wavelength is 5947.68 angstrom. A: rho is 9.03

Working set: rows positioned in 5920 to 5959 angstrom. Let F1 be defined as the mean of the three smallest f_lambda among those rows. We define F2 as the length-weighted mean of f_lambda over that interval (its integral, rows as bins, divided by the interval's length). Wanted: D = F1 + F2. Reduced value 17.7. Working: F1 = 8.6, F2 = 9.0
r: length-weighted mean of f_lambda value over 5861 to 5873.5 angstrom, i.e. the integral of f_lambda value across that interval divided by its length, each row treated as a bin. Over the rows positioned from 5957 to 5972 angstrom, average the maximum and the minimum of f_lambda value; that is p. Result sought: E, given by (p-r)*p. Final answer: 1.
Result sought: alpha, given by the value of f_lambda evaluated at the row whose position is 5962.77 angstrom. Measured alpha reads 9.02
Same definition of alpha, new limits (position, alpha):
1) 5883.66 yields 8.49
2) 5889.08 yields 6.92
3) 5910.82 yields 8.93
